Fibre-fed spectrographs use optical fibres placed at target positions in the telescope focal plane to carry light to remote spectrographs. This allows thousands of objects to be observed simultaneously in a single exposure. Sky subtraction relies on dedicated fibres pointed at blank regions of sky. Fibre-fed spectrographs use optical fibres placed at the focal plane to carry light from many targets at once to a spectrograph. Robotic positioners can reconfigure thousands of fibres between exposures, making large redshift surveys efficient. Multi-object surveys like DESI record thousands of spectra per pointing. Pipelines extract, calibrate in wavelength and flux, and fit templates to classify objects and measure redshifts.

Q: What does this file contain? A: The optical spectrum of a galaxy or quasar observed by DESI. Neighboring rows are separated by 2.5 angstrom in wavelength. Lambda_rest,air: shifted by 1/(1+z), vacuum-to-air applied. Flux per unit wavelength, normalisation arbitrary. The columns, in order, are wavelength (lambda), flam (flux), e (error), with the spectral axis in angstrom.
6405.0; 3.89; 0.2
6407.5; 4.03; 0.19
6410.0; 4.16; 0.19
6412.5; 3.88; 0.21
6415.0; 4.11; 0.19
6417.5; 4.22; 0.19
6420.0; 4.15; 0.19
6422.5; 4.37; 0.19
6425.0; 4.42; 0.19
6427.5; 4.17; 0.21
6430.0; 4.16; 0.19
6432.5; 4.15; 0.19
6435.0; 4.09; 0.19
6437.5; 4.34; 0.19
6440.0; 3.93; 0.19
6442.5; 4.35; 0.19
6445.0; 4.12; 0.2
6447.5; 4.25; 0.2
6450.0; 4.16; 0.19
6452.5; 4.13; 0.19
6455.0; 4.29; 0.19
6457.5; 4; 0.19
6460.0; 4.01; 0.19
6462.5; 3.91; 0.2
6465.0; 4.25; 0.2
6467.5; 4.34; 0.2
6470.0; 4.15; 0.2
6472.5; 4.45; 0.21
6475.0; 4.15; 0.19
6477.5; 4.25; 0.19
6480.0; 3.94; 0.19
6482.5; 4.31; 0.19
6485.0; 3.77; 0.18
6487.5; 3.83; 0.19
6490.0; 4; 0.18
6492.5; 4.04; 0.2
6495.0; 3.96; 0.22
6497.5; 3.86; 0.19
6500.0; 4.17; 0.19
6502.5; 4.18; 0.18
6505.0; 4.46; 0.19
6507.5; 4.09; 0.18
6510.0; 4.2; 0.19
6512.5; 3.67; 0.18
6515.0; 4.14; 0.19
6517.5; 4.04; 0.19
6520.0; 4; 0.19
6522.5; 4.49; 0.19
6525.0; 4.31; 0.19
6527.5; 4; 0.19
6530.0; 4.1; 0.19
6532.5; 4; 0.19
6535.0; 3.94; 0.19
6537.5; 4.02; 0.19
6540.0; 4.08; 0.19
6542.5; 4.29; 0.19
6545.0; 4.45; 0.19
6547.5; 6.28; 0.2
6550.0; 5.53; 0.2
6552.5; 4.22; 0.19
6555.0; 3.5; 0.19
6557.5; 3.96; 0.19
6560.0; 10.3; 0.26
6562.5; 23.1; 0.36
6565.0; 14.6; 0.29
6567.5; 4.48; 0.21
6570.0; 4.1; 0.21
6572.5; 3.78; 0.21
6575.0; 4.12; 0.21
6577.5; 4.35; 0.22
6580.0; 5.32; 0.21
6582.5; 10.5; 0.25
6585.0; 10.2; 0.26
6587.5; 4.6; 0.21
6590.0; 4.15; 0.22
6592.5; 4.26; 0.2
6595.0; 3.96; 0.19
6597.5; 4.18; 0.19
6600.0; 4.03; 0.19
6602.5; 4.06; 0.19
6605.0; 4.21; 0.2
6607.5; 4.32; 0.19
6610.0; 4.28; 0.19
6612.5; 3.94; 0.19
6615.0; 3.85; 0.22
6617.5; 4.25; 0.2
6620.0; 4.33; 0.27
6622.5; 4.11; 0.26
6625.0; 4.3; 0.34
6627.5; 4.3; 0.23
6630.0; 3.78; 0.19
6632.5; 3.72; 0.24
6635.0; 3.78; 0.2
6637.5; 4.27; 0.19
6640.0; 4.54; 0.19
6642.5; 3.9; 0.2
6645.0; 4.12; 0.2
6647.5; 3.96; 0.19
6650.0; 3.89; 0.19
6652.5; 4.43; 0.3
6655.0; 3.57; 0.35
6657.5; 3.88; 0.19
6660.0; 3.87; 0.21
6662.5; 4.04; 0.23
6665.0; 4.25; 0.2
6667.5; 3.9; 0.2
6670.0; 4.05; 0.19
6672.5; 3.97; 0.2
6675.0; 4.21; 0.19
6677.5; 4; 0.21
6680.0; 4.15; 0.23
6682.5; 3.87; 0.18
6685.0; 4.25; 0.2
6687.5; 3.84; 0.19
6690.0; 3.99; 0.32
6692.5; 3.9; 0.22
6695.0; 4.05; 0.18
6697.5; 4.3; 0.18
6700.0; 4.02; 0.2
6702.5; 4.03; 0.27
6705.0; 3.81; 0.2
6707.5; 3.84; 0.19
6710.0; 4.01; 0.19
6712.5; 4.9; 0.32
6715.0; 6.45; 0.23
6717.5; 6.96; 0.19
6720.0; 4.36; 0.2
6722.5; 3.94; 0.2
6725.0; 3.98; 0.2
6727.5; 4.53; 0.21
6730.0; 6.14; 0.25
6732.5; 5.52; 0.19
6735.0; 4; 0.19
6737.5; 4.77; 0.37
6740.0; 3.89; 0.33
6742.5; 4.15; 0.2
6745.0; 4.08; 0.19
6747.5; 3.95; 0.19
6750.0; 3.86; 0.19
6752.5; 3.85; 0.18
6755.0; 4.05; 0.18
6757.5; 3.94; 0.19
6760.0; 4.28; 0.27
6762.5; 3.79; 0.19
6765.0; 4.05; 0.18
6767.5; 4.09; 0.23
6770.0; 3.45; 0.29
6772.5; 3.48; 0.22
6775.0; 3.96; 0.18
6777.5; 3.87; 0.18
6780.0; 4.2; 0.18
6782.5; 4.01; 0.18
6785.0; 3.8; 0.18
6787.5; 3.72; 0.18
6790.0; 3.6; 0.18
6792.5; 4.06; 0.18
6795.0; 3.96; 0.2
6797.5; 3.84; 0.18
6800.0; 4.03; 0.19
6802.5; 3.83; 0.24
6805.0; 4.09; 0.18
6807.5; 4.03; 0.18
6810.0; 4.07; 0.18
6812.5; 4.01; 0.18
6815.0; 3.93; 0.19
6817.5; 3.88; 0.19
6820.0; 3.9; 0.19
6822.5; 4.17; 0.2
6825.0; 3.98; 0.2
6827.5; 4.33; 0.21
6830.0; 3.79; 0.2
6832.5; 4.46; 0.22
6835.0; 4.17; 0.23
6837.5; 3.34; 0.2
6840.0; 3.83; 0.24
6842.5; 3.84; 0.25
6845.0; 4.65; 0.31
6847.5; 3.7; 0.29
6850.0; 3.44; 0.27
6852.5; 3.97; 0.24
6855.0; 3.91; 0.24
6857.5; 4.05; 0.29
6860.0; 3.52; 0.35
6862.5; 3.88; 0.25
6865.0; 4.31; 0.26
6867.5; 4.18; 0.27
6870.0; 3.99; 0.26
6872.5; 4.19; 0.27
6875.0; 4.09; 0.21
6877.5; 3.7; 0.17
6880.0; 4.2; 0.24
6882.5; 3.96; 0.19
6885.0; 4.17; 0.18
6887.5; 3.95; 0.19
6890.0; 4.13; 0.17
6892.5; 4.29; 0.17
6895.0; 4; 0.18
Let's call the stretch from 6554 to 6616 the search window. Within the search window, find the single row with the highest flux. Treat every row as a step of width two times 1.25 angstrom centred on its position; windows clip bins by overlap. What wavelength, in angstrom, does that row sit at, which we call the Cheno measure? 6562.5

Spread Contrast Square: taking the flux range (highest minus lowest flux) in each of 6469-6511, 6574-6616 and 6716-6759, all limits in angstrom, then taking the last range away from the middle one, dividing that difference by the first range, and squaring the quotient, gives 26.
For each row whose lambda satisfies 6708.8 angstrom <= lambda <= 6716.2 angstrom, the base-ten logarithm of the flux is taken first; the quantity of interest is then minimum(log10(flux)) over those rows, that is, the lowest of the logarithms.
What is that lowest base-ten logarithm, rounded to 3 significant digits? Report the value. 0.603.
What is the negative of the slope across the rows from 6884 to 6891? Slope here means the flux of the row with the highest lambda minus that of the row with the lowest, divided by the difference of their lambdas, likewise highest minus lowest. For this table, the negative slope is 0.008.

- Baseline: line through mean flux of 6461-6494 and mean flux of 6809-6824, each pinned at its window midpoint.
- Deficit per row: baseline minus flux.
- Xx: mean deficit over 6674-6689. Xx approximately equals -0.01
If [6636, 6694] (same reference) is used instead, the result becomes 0.01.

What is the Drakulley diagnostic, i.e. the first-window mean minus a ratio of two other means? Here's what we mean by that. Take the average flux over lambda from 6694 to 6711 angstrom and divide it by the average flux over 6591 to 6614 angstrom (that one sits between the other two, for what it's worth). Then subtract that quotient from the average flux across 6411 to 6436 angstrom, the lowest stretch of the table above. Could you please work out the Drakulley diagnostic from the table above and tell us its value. 3.20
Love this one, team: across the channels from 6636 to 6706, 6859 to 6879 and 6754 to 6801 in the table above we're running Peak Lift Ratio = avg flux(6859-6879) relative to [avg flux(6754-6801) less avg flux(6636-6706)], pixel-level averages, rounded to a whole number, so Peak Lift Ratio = -30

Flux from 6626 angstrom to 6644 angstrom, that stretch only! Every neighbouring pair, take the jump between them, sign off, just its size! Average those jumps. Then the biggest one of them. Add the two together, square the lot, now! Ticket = 0.96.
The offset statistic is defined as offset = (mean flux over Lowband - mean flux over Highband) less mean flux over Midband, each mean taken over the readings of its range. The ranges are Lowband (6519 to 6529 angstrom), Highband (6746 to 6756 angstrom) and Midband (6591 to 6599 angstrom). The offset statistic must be -3.86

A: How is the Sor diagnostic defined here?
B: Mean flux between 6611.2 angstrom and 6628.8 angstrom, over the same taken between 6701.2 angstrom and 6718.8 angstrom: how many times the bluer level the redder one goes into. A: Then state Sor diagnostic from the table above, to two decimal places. 0.86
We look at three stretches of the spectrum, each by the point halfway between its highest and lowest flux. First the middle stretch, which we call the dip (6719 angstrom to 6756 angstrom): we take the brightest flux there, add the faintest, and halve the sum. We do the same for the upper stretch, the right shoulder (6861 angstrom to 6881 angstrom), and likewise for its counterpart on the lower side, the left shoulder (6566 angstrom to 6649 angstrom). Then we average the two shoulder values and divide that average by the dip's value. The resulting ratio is 1.1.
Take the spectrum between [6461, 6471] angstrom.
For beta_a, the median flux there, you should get 4.20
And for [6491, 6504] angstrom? 4.04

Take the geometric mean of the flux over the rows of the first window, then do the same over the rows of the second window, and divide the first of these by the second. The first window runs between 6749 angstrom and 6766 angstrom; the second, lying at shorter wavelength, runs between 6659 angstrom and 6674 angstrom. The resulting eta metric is 0.99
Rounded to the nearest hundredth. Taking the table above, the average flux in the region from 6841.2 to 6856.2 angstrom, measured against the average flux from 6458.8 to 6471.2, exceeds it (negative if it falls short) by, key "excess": -0.21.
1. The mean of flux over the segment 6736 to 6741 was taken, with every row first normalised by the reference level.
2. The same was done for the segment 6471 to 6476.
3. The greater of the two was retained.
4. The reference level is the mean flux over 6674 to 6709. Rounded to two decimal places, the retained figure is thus 1.08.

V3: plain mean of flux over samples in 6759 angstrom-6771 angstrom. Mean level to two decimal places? 3.93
